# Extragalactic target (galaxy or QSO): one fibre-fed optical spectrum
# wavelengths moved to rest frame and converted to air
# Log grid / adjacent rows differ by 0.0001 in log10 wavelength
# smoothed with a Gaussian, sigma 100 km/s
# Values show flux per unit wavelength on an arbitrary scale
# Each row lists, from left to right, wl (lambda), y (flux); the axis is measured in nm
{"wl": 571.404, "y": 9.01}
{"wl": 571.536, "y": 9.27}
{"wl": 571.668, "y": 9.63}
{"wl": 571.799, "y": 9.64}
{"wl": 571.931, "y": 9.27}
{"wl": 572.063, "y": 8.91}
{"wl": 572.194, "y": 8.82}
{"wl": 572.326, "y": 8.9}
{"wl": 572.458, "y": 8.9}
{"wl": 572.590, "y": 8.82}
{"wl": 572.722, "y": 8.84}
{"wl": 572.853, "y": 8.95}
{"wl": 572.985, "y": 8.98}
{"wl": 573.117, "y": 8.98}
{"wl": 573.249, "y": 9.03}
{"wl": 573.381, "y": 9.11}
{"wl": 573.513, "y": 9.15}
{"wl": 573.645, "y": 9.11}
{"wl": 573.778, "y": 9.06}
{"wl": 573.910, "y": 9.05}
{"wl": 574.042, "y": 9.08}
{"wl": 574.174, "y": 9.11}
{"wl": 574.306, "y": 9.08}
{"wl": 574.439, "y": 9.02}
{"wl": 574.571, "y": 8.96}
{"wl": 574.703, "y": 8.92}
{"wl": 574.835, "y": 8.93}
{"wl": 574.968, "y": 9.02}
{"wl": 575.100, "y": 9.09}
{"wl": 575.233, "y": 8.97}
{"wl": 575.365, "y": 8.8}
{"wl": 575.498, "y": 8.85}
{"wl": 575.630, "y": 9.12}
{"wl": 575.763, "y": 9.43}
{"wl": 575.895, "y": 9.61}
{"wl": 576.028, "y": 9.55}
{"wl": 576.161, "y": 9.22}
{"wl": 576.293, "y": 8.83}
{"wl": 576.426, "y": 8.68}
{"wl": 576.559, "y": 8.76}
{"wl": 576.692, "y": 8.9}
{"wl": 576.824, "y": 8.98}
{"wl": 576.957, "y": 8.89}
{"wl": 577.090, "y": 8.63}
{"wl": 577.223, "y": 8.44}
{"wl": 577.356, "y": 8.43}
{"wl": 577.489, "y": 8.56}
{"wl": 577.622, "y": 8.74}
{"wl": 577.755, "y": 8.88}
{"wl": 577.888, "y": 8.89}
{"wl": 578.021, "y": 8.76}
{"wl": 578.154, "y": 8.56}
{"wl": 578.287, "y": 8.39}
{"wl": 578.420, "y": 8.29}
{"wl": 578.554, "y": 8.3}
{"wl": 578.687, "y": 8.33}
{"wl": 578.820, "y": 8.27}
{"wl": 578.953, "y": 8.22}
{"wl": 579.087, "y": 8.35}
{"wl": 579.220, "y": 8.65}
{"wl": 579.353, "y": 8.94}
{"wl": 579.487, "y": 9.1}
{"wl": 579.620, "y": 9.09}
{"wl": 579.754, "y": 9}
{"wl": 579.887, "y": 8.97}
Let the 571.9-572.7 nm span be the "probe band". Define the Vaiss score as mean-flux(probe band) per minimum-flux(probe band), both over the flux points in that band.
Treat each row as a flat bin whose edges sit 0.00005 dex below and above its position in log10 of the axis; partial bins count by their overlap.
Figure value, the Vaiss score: 1.01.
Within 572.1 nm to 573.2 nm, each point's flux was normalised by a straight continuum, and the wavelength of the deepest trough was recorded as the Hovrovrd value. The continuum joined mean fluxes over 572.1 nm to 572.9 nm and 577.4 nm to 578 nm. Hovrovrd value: 572.194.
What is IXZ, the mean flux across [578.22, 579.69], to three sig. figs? 8.54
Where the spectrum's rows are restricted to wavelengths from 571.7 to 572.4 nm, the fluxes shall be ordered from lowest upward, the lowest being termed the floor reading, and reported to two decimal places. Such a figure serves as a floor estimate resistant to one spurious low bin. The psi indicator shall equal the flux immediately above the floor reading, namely 8.90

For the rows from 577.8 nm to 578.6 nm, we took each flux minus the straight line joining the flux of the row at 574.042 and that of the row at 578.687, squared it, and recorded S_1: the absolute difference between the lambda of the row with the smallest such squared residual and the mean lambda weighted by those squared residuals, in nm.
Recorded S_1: 0.32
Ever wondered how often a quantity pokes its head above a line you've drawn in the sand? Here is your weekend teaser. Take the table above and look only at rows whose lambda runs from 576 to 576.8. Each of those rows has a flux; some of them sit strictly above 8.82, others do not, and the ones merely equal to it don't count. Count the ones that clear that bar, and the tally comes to 4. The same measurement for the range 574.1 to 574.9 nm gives 6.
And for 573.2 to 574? 6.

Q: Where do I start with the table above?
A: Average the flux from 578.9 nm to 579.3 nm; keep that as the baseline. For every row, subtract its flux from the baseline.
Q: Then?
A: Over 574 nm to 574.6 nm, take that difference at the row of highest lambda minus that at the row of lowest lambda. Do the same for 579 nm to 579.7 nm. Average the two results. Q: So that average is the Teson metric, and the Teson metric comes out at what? -0.31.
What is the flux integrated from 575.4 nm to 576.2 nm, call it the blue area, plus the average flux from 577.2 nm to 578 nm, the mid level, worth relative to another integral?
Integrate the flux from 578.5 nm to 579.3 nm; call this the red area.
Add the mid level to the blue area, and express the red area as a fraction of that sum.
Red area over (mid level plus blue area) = 0.416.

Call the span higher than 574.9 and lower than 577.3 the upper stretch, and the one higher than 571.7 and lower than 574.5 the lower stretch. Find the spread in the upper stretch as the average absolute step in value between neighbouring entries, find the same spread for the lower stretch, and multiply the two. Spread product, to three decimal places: 0.013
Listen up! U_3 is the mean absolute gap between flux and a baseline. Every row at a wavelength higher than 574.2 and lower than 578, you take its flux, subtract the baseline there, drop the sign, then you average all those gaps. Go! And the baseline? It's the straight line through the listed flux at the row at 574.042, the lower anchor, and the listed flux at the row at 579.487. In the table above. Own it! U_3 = 0.26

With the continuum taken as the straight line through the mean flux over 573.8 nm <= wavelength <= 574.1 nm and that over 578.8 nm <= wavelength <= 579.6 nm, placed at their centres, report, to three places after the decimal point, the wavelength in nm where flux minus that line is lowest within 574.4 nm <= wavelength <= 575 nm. 574.703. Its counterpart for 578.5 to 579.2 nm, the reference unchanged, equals 578.953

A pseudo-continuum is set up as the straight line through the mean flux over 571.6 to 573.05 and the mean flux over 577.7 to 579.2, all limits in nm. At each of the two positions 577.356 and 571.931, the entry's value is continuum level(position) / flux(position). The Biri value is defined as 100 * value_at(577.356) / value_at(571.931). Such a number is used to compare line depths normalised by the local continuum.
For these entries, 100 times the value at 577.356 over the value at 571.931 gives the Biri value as 104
